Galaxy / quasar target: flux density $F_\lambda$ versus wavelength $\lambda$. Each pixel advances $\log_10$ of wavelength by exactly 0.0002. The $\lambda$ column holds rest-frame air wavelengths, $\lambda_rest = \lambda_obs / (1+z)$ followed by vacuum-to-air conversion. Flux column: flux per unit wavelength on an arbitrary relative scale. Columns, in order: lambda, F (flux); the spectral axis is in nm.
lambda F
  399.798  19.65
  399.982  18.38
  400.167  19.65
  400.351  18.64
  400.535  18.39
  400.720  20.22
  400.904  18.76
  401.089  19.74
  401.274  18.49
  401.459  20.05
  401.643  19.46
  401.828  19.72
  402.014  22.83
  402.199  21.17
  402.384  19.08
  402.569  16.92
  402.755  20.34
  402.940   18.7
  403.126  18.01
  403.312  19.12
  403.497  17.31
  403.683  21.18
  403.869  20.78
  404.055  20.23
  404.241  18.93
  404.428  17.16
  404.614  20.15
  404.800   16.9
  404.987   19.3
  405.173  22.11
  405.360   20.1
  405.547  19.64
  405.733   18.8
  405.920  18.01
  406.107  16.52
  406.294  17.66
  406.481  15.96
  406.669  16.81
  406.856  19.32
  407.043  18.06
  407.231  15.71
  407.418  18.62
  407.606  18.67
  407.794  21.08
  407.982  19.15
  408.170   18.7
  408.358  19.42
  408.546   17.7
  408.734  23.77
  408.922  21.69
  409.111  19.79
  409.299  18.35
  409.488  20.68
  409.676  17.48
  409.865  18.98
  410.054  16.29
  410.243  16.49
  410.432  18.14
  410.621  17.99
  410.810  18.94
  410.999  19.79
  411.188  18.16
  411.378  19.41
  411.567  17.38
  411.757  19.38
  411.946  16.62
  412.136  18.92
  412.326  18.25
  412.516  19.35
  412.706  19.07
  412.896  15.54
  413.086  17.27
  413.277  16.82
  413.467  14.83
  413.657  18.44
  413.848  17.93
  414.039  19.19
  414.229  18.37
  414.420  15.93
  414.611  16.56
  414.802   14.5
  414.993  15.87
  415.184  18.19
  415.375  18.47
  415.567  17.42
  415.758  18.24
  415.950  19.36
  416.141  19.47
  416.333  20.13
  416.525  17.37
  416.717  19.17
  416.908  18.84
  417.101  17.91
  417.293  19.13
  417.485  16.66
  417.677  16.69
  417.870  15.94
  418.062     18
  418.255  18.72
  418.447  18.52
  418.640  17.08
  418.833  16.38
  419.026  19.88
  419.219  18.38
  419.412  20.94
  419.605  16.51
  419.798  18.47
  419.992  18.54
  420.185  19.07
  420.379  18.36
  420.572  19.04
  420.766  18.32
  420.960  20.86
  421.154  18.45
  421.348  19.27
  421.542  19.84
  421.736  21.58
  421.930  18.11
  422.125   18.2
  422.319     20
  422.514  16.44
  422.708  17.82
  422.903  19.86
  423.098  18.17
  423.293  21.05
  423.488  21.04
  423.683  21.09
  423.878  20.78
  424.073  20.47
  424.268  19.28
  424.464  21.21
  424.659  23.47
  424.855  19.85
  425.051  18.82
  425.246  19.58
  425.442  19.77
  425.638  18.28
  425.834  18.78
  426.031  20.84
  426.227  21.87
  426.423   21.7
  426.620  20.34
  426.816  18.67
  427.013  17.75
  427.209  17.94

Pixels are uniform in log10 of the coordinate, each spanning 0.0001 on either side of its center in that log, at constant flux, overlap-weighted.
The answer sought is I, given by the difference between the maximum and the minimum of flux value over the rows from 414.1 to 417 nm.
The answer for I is 5.6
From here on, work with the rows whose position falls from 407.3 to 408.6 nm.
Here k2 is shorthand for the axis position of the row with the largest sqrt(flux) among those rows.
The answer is 407.794 nm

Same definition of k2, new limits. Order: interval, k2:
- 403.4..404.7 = 403.683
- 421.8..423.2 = 422.319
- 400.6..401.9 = 400.720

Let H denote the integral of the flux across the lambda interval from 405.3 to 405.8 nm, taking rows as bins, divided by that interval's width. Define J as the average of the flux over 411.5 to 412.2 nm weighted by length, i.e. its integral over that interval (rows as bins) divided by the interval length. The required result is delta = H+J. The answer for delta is 37.6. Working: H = 19.5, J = 18.1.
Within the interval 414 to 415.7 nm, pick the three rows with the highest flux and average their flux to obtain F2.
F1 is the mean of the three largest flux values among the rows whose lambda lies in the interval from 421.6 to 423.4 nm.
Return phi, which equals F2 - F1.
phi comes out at -2.2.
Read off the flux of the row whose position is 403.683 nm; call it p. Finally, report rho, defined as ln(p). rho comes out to 3.05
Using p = 21.18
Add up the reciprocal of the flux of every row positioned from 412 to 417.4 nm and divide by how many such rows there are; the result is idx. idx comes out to 0.0563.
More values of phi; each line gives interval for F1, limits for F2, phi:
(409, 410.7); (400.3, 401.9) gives 0.2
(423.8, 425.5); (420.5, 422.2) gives -1.1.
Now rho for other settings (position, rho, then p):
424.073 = 3.02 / 20.47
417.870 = 2.77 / 15.94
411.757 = 2.96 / 19.38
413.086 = 2.85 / 17.27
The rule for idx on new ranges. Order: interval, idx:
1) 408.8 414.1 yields 0.0552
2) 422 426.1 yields 0.0509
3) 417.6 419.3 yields 0.0567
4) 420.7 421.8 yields 0.0509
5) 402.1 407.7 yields 0.0538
